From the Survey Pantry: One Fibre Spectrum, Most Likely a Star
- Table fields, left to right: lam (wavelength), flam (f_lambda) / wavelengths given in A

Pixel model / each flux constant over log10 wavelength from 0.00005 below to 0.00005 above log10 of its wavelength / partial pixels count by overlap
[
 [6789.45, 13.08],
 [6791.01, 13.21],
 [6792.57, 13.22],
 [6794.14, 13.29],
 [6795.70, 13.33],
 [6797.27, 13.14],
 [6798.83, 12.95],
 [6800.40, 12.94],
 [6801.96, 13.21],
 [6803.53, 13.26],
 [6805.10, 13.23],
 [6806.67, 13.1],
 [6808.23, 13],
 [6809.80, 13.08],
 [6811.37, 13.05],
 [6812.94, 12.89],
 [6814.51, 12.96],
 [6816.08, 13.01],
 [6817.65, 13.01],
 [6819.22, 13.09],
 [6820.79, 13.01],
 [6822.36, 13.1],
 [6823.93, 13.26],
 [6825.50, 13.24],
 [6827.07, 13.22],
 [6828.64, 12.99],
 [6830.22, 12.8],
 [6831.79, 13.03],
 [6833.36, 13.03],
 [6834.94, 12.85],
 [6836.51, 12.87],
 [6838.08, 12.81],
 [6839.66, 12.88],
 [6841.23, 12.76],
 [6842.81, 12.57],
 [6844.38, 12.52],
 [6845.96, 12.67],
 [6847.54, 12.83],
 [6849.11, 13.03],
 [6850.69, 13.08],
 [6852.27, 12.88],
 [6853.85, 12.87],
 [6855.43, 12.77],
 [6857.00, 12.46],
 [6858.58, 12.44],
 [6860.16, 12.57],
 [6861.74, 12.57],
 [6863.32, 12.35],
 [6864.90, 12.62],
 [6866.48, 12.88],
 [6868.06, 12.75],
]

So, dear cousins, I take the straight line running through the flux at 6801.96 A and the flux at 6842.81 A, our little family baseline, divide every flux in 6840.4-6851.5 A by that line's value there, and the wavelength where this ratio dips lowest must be 6844.38 A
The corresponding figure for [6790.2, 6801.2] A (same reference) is 6798.83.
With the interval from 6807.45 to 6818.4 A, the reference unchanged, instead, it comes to 6812.94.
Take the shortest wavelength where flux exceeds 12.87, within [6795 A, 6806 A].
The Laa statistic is 6795.70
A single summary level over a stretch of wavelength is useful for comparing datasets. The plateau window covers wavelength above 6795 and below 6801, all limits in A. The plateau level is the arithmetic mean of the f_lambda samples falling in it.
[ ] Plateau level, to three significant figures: 13.1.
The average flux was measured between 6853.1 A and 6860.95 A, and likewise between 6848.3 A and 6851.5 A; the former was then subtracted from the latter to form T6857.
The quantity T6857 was 0.4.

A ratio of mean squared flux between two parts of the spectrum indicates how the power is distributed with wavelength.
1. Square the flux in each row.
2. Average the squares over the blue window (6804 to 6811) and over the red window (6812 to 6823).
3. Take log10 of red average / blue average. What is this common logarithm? -0.006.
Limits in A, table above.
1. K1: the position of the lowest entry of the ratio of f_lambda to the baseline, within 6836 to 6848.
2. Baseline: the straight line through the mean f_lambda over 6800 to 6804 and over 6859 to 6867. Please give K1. 6844.38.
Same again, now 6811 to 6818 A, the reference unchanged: 6812.94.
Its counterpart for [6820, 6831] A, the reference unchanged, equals 6830.22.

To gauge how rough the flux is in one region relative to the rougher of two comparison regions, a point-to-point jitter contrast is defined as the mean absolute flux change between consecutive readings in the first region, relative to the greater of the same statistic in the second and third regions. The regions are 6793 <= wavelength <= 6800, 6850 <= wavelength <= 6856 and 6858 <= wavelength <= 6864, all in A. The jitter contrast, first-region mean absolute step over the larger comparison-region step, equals 1.2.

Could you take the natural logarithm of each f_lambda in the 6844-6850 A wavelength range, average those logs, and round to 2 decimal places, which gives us 2.55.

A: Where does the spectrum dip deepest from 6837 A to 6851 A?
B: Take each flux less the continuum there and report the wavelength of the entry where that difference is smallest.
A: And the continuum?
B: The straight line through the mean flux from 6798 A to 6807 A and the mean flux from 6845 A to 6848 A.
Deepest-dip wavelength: 6844.38 A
